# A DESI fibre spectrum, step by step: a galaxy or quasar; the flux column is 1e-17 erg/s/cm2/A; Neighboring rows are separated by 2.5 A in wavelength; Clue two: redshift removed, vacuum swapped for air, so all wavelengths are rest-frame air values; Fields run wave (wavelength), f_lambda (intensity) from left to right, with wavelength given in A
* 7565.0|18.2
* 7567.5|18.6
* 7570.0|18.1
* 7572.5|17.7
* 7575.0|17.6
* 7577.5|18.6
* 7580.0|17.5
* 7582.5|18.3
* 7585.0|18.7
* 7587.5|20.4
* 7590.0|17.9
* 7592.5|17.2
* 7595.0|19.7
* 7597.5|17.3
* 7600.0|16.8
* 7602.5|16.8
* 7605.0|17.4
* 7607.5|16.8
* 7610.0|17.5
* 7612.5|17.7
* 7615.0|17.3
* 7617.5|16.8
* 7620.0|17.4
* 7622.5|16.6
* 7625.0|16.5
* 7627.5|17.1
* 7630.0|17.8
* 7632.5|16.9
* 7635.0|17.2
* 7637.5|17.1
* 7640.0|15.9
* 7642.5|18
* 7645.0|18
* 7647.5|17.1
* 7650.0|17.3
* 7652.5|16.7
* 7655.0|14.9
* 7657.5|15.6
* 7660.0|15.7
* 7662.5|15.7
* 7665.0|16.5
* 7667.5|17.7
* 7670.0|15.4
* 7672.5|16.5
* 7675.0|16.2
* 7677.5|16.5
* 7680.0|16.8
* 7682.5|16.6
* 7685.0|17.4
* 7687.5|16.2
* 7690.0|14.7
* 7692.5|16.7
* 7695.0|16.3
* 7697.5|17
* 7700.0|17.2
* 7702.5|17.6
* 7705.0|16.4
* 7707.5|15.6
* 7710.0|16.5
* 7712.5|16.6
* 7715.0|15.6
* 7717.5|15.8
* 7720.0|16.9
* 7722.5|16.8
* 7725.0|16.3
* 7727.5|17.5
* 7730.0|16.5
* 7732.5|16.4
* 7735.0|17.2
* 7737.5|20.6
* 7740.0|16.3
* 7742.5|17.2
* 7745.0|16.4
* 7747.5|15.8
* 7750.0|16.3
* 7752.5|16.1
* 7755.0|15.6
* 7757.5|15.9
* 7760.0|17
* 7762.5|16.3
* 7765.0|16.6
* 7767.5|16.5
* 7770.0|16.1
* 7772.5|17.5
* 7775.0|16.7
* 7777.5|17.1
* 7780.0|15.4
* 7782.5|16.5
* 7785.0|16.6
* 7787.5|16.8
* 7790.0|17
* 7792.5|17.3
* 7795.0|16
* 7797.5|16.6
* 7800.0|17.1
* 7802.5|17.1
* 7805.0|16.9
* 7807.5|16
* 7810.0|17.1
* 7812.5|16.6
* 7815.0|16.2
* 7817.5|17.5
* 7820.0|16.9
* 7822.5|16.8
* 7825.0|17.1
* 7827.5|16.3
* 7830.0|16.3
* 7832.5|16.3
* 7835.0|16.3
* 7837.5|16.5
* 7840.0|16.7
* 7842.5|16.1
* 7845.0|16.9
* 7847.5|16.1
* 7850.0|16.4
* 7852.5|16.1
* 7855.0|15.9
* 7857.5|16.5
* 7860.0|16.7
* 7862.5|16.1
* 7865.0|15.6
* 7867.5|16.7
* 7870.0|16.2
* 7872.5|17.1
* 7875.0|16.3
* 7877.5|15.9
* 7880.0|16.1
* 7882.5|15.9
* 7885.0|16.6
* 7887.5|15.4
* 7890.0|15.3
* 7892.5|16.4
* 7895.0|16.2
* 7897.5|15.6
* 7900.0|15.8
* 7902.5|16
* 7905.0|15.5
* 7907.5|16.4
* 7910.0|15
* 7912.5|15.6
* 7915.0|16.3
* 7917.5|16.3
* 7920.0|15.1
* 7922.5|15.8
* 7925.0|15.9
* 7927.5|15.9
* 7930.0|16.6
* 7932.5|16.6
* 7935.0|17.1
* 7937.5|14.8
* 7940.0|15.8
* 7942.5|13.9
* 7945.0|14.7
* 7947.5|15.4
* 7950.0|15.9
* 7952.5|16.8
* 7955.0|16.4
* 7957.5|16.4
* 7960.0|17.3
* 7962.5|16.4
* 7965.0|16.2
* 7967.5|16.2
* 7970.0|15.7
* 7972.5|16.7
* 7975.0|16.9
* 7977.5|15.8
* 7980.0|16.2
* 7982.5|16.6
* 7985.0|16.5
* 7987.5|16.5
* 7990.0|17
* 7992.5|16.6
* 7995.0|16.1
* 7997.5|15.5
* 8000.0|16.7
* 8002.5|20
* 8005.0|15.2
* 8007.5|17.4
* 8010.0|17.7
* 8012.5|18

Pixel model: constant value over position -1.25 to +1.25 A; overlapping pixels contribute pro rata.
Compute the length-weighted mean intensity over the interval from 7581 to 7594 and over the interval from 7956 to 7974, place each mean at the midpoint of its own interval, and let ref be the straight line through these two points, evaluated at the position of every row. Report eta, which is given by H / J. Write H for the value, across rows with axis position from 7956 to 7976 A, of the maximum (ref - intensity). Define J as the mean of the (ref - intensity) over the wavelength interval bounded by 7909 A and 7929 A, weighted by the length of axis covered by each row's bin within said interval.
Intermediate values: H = 0.7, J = 0.92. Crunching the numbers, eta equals 0.8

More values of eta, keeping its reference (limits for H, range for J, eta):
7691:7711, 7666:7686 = 1.6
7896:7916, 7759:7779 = 2.2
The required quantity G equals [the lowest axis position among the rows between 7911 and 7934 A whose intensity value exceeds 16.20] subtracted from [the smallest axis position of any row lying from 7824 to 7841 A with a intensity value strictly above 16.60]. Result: -90.0 A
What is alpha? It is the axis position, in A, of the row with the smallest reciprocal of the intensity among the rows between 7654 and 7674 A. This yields 7667.5 A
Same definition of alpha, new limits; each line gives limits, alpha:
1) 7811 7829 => 7817.5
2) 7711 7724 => 7720.0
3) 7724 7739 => 7737.5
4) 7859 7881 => 7872.5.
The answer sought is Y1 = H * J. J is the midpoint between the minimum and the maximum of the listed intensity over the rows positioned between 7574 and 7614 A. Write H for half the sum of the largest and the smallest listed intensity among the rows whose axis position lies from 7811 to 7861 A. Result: 311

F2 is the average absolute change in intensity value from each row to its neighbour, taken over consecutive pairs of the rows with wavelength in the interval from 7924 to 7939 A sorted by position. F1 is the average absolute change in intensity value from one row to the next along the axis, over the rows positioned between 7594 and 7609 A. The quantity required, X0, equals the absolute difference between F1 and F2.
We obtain 0.12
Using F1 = 0.82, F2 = 0.70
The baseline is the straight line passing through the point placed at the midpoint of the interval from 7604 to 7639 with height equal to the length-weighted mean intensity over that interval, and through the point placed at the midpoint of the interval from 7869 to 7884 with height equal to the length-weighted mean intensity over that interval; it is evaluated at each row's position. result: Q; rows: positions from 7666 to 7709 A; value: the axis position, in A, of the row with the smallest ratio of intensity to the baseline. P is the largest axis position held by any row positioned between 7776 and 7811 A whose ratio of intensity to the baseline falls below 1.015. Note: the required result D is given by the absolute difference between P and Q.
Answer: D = 117.5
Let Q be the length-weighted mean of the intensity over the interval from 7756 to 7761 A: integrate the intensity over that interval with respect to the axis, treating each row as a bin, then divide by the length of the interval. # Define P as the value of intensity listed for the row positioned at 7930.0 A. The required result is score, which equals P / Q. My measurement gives 1.01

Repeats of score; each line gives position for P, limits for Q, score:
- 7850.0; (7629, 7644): 0.96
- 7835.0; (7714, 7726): 1.00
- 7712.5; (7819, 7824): 0.98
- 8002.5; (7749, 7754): 1.24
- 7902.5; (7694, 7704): 0.94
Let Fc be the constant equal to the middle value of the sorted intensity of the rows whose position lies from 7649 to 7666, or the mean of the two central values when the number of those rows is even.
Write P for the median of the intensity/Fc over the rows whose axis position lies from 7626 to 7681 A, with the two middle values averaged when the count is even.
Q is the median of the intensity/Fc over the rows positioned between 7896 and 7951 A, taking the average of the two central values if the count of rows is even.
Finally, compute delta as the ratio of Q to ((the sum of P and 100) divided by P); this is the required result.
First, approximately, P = 1.07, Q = 1.01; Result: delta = 0.0106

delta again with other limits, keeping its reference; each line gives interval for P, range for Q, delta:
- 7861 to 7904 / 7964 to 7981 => 0.0105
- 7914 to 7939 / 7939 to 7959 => 0.0102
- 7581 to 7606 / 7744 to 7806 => 0.0118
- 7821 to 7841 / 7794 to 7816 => 0.0109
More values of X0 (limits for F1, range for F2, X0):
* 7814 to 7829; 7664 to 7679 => 0.42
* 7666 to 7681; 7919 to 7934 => 0.56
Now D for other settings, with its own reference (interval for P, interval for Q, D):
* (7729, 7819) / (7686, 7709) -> 125.0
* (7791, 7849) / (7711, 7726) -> 132.5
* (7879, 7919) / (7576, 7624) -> 295.0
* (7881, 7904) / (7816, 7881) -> 37.5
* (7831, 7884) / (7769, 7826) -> 102.5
